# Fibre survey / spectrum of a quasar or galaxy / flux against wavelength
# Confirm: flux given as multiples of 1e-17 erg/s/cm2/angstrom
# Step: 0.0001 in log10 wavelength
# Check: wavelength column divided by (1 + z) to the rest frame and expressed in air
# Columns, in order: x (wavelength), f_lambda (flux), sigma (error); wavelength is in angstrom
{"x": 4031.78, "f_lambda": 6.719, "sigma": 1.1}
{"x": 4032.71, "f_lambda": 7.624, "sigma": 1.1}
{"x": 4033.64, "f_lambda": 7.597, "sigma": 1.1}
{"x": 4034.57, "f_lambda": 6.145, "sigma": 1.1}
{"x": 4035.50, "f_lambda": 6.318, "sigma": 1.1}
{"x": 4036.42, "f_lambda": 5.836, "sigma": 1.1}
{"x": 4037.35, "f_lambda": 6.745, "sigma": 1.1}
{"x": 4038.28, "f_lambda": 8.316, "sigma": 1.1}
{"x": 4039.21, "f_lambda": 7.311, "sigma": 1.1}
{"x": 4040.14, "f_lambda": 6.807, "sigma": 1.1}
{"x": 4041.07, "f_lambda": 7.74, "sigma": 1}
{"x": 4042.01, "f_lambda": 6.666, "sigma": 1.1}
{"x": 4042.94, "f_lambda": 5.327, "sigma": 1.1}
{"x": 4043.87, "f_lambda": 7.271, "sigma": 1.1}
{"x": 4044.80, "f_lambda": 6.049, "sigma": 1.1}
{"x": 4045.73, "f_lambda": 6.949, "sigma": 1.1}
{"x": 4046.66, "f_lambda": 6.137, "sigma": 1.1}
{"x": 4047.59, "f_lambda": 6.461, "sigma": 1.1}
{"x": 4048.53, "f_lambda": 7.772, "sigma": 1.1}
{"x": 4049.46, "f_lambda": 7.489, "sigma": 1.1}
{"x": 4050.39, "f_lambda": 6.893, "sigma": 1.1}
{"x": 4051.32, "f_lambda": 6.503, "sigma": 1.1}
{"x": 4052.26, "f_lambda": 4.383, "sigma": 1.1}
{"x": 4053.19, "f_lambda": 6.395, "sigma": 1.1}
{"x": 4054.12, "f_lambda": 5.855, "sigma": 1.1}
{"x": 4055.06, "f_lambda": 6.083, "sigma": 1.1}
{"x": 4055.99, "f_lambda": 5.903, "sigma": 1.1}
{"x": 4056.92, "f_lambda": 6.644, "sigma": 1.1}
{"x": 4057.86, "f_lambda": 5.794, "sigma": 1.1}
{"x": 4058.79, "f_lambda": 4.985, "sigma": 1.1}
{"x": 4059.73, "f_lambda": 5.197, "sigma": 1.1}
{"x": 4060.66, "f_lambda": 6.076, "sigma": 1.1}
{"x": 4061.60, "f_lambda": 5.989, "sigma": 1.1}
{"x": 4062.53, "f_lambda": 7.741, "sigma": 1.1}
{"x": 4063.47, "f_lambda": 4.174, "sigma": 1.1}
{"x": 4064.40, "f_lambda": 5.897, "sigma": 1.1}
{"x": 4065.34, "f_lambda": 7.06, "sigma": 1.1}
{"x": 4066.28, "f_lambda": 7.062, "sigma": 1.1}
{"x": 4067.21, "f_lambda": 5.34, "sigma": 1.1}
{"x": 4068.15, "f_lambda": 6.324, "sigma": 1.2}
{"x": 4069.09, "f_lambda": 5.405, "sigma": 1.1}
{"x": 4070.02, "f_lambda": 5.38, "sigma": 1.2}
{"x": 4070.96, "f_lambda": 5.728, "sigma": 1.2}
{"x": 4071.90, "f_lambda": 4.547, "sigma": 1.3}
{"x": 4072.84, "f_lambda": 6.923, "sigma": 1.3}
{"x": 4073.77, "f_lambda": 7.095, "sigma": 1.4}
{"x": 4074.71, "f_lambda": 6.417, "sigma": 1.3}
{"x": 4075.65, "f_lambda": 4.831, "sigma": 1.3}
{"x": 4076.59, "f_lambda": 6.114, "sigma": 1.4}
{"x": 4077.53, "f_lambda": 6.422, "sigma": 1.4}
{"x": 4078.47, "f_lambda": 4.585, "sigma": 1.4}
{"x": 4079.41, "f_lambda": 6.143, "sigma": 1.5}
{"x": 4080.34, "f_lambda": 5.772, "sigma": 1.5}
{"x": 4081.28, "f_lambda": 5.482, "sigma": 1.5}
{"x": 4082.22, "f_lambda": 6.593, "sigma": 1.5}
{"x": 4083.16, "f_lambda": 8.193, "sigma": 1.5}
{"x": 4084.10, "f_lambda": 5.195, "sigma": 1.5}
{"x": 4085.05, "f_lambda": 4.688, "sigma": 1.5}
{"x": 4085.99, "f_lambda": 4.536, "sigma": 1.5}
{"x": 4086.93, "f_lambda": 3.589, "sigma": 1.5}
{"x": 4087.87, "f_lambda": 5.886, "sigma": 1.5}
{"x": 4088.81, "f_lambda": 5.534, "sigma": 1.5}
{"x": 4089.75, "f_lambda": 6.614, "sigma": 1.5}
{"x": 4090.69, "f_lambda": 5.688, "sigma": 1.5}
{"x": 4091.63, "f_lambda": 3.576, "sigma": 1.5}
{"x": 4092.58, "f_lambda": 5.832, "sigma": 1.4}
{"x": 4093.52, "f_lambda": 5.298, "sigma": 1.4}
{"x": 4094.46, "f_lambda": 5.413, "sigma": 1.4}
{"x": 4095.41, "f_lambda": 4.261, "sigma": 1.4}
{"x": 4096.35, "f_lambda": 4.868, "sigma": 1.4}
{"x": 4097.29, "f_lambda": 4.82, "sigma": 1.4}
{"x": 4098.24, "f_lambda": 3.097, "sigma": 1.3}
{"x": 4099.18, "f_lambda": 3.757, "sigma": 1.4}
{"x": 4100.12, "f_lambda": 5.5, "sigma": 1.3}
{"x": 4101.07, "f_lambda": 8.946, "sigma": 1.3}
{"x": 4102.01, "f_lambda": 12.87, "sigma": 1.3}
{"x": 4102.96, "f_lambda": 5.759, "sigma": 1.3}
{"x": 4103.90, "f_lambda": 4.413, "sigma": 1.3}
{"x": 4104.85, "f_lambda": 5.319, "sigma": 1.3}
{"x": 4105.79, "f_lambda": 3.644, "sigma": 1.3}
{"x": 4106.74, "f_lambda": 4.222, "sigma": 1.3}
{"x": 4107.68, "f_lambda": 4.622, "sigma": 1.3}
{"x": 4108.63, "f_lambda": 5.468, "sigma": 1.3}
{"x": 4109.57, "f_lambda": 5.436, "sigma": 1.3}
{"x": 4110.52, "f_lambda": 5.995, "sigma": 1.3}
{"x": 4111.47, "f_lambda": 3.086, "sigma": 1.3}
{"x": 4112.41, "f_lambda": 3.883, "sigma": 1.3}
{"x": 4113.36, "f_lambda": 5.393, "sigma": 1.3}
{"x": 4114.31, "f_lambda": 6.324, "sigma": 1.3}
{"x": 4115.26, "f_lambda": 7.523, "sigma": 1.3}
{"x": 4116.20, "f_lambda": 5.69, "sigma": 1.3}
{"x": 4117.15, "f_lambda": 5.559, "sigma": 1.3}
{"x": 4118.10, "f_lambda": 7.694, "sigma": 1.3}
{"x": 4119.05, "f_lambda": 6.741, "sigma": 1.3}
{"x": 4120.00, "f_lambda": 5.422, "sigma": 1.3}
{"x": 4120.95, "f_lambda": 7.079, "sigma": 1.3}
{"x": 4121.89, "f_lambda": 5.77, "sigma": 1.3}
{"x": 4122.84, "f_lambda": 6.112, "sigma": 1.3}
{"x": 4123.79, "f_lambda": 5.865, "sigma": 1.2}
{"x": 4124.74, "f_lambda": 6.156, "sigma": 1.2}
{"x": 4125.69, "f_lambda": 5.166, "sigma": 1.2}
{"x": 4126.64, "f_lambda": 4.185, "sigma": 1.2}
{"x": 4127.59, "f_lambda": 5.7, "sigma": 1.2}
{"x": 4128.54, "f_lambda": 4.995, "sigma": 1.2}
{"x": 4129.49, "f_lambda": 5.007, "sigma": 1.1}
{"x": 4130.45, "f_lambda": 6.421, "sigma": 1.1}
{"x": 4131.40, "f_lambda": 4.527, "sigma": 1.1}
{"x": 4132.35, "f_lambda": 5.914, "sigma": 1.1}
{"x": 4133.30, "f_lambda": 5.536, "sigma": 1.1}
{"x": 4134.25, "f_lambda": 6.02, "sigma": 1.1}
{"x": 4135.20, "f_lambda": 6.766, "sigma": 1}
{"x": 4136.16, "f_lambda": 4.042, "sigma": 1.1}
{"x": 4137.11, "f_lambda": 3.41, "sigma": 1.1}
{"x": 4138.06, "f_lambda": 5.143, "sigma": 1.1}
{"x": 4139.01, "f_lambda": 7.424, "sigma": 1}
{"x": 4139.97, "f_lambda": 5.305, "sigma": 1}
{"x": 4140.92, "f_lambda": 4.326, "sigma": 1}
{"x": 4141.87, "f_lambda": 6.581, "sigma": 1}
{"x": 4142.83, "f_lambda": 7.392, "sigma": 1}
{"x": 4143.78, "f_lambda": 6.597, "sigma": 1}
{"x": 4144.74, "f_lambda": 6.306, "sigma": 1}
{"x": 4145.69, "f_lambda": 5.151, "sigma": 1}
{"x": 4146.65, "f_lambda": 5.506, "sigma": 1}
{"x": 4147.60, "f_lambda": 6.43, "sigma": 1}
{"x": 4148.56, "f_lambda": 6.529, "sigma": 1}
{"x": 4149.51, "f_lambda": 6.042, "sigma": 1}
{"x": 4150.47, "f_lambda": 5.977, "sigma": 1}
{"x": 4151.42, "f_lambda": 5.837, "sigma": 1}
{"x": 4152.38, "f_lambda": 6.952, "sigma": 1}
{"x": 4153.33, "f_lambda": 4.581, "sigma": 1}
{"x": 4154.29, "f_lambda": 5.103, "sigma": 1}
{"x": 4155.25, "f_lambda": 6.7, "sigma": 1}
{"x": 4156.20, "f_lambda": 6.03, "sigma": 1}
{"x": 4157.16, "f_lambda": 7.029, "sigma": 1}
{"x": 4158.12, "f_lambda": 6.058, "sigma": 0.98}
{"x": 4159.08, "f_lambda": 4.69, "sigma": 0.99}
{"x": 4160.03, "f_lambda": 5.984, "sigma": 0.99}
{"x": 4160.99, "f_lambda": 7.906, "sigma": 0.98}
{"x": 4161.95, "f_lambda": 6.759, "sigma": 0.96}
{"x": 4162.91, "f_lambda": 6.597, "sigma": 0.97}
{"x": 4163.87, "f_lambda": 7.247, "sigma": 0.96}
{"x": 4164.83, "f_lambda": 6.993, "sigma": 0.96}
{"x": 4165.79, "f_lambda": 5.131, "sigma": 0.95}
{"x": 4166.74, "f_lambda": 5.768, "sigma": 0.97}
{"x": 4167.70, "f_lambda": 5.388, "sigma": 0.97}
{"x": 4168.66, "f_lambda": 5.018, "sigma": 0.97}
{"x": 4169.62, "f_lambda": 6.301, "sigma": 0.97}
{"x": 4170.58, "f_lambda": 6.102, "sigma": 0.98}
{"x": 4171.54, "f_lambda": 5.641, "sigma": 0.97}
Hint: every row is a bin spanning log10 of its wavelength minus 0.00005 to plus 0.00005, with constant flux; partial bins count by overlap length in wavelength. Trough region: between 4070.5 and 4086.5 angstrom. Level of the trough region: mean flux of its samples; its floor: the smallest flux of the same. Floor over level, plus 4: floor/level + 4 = 4.78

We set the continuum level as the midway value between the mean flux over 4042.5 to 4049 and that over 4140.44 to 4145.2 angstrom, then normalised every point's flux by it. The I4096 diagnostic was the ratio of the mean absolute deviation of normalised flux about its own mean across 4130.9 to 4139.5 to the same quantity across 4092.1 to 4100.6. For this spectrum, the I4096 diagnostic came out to 1.4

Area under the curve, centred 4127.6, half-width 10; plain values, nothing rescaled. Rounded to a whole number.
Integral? 113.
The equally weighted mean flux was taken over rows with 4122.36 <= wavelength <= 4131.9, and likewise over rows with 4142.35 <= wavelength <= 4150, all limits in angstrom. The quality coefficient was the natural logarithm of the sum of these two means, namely 2.46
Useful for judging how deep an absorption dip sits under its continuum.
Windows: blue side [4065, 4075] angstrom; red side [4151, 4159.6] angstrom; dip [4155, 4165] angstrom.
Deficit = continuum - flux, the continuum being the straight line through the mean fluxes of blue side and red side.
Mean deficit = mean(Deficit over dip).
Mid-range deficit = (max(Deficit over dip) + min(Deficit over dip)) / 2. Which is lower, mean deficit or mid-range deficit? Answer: -0.7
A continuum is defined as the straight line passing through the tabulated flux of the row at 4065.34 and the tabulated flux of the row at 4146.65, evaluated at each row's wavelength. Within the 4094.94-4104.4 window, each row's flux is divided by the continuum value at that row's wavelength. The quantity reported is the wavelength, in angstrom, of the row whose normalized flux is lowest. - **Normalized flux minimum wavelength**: 4098.24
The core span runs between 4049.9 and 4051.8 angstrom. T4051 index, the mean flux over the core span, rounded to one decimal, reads 6.7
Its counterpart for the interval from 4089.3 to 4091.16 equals 6.2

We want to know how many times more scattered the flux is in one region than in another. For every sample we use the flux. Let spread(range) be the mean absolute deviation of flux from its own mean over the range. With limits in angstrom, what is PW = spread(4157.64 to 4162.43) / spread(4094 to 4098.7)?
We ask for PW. 1.3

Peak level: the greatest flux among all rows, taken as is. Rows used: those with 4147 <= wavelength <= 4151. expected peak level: 6.529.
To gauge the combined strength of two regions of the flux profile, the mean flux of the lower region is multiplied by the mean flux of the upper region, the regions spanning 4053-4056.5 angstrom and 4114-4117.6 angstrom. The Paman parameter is 38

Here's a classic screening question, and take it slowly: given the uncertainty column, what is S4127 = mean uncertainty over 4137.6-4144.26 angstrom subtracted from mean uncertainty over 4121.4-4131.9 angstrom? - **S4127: 0.18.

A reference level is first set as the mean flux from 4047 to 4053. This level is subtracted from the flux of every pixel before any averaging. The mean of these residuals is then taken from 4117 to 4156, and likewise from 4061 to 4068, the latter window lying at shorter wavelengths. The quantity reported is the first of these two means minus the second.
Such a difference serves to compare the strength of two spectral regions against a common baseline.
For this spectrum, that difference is -0.4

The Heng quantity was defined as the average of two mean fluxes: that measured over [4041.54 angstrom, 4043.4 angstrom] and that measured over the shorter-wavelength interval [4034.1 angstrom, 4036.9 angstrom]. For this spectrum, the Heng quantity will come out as 6.05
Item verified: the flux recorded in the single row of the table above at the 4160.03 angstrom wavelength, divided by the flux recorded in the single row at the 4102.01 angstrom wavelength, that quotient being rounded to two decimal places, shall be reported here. 0.46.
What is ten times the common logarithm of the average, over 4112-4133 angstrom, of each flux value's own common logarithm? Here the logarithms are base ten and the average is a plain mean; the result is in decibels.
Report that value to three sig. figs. -1.22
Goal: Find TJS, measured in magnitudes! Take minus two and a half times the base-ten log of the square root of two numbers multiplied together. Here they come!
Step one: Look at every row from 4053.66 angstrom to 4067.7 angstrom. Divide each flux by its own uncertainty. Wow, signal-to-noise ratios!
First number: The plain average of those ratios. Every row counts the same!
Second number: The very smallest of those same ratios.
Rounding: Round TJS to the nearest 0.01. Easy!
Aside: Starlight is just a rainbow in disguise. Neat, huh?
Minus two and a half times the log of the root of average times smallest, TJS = -1.64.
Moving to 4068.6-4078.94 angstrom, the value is -1.45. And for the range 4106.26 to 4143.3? -1.31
